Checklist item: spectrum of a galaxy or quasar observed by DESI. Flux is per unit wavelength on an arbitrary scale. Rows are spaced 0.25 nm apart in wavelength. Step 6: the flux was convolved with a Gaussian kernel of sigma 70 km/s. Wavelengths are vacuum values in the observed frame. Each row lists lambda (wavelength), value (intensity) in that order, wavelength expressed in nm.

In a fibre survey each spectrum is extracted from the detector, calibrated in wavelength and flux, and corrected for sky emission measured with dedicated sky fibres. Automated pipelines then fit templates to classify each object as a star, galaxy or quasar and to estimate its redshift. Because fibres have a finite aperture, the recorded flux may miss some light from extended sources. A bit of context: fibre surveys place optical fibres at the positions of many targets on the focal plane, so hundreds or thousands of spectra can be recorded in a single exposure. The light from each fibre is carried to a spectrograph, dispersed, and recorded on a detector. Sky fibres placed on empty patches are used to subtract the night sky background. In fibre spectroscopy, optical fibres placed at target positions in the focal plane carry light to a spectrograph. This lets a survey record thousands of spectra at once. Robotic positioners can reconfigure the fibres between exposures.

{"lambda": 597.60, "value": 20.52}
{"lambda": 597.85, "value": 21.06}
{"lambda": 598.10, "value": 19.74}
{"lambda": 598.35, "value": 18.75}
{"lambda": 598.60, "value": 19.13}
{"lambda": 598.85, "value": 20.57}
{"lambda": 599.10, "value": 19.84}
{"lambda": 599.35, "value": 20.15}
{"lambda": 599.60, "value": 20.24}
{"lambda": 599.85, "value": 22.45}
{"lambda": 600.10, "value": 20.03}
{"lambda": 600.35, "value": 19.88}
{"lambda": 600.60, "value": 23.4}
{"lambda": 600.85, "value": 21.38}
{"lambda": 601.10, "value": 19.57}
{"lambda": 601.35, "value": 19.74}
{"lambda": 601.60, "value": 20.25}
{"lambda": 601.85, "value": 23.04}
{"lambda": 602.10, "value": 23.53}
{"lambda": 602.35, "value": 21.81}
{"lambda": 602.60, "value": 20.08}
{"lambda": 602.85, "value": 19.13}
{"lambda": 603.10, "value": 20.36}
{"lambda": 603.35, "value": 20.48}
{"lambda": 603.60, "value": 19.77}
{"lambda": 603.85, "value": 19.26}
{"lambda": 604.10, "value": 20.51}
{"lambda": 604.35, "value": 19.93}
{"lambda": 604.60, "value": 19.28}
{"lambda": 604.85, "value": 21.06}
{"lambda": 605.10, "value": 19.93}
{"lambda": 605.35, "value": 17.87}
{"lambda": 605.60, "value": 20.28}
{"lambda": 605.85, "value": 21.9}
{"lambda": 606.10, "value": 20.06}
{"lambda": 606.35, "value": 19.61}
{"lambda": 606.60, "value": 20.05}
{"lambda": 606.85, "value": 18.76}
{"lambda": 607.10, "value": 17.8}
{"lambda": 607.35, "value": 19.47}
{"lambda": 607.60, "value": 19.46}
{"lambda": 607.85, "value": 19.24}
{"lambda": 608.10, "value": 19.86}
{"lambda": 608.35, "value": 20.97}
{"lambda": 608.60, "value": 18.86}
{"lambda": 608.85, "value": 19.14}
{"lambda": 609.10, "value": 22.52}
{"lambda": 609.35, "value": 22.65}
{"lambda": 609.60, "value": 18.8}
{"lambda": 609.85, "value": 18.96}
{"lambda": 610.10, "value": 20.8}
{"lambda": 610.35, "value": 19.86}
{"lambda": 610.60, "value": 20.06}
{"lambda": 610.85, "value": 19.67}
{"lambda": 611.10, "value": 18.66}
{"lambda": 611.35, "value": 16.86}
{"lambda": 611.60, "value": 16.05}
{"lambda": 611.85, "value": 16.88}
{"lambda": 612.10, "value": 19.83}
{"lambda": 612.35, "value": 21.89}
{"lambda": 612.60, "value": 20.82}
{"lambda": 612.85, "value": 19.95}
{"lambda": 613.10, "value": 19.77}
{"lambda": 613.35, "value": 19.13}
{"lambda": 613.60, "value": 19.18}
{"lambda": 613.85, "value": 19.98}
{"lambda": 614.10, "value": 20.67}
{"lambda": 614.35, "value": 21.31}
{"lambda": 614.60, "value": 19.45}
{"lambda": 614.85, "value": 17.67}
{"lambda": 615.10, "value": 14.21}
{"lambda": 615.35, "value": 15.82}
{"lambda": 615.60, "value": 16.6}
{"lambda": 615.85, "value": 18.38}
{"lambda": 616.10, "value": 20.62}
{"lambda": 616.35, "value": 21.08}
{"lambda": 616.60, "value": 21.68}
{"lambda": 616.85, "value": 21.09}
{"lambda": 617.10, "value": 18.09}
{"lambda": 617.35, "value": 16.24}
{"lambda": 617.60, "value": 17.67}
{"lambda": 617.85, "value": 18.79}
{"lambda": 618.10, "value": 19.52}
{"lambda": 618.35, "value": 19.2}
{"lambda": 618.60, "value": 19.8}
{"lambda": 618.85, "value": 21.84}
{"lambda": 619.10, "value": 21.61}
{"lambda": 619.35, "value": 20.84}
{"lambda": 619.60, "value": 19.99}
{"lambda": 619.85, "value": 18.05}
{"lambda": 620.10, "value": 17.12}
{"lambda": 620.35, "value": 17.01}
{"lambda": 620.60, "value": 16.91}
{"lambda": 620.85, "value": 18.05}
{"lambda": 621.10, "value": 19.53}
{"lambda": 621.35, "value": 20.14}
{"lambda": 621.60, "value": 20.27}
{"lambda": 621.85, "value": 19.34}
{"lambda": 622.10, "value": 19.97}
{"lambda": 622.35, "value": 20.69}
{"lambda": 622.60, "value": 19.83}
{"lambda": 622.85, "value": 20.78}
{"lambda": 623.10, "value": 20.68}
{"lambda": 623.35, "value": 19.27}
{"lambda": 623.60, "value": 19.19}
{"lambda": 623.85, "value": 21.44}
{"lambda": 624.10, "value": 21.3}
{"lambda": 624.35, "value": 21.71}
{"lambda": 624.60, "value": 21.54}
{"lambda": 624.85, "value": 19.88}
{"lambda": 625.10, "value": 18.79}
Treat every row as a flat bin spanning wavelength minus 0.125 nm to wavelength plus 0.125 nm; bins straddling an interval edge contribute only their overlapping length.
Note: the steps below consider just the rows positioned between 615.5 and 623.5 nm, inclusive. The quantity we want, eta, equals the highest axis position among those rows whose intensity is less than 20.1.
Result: 623.35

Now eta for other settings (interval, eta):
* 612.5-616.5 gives 615.85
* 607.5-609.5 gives 608.85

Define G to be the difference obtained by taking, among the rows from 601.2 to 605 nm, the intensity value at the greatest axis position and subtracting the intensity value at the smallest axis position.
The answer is 1.3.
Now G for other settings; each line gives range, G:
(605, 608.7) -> -1.1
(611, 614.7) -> 0.8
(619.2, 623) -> -0.1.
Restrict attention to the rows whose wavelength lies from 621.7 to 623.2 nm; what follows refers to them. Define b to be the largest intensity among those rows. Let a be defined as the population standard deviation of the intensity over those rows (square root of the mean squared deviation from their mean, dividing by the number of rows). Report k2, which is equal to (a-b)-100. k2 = -120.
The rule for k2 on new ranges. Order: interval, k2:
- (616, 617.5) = -120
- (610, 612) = -119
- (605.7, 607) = -121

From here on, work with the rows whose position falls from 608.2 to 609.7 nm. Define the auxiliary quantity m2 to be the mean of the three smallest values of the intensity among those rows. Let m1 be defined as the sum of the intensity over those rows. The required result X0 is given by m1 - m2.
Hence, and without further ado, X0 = 104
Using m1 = 123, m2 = 18.9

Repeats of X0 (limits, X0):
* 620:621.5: 92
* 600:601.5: 104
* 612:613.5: 102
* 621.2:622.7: 101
